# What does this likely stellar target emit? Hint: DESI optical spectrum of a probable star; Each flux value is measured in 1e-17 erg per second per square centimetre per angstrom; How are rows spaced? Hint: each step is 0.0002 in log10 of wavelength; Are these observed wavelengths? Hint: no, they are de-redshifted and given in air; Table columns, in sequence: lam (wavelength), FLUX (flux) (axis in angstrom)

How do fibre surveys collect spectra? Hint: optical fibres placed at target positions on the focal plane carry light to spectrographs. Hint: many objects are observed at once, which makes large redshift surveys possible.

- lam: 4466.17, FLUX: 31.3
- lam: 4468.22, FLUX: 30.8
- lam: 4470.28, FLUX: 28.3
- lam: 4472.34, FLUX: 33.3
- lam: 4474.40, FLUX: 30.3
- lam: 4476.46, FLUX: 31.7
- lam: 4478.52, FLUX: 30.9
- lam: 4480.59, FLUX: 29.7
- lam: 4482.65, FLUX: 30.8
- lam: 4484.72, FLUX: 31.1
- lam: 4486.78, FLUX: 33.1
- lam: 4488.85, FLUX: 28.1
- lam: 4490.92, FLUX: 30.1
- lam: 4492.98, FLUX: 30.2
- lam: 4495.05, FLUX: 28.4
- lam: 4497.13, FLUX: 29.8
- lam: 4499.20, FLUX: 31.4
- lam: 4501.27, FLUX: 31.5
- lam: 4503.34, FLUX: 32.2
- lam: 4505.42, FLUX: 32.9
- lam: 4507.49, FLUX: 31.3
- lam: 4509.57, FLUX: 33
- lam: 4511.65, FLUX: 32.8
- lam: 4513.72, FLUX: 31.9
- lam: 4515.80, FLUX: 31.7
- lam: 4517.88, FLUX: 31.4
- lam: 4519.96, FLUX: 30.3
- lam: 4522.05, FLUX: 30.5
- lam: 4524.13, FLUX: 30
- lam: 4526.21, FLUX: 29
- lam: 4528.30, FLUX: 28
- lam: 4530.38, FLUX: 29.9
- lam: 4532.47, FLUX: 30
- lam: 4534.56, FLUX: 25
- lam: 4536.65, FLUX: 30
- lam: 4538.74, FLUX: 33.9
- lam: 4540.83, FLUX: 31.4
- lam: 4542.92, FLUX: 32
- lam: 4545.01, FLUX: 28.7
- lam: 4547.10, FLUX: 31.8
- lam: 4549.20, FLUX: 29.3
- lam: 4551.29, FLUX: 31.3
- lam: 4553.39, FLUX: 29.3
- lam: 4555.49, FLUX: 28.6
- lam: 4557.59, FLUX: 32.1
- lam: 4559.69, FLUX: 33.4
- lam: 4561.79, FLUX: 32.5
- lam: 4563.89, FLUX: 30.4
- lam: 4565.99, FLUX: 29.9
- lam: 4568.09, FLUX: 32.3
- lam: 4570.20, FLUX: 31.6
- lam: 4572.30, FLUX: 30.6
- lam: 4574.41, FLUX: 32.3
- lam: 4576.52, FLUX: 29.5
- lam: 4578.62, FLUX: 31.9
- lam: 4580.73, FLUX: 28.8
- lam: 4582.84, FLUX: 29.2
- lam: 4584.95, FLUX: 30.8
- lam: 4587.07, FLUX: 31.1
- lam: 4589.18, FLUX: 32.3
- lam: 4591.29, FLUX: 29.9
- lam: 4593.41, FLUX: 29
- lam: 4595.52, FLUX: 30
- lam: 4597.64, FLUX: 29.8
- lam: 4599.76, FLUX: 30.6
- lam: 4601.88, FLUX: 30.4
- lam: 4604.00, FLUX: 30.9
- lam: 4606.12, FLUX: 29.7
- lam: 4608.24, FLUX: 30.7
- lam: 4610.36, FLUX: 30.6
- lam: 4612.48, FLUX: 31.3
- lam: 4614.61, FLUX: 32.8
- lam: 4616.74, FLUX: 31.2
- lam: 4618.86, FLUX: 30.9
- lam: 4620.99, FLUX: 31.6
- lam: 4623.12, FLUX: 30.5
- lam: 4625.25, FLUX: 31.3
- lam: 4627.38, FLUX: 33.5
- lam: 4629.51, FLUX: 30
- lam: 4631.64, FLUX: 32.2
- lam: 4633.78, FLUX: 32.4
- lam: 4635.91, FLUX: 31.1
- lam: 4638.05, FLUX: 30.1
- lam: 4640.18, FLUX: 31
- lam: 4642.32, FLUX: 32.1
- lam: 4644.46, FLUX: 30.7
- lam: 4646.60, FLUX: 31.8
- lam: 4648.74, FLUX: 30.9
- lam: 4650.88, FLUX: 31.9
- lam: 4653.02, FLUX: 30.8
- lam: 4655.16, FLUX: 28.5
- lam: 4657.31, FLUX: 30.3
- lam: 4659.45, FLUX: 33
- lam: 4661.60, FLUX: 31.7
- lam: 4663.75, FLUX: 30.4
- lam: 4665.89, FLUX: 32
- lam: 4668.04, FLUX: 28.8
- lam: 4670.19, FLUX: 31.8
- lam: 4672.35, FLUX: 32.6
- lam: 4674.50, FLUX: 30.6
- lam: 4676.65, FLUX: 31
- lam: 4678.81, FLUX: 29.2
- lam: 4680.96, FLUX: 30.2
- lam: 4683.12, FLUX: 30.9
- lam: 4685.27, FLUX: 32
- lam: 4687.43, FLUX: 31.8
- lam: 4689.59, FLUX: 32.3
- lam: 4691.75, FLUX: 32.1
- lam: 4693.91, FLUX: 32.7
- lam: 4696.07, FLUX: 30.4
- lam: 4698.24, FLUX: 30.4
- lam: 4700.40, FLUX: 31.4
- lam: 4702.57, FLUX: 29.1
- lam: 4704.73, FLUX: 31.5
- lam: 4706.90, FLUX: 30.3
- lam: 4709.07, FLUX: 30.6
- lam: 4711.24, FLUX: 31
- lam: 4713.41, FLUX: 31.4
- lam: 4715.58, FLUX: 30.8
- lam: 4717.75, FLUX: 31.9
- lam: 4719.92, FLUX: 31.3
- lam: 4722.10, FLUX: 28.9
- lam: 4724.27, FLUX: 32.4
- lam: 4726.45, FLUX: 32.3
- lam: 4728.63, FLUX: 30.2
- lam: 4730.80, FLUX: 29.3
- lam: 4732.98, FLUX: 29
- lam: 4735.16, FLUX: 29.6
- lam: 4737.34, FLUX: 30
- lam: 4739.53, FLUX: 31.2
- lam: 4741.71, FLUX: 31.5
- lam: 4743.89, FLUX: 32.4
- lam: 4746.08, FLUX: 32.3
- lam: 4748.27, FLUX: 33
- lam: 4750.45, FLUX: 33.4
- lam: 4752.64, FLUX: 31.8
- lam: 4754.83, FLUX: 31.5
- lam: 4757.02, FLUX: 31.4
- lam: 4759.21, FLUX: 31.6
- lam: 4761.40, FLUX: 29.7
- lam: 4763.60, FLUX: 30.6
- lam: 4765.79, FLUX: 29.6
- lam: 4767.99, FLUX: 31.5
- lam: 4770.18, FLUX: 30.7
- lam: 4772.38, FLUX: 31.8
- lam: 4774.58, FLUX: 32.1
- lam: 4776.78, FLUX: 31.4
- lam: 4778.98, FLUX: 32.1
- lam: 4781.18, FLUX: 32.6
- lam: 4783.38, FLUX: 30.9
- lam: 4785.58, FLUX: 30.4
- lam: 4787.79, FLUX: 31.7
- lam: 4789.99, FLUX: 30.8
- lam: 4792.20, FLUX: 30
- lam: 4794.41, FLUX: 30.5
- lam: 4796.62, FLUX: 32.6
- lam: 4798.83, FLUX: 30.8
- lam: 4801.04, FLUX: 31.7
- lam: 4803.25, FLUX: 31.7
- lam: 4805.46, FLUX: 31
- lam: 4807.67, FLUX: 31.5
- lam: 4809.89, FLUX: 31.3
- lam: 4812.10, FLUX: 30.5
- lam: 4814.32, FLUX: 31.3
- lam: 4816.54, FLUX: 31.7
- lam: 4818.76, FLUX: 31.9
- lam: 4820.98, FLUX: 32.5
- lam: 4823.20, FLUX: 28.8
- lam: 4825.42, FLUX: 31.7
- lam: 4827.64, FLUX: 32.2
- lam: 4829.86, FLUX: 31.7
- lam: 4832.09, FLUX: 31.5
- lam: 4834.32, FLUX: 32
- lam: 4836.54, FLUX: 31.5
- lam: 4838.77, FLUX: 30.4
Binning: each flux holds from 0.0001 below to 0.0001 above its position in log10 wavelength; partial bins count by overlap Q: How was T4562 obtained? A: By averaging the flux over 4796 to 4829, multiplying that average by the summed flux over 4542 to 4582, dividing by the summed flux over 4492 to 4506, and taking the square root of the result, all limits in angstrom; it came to 9.2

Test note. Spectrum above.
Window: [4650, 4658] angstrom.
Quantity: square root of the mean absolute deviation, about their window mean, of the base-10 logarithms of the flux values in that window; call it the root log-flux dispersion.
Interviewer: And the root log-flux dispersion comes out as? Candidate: 0.118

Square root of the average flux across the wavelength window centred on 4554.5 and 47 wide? 5.54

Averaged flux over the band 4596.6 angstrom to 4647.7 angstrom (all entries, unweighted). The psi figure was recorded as 31.1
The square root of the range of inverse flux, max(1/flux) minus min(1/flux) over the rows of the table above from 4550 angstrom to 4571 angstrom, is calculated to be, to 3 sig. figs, 0.0709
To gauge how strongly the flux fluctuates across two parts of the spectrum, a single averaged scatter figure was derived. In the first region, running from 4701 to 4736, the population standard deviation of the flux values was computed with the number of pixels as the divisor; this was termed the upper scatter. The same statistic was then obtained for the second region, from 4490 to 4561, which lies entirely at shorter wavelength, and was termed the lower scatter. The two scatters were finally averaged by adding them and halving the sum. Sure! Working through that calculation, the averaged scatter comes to 1.46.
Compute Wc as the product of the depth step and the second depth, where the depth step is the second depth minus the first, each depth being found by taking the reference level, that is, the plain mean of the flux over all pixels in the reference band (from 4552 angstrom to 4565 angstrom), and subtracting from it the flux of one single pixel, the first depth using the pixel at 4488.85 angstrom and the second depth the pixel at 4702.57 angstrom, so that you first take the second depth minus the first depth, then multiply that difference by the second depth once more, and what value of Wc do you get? -1.9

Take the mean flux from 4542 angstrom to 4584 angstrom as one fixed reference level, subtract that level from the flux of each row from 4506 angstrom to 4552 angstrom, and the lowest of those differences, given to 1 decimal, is -5.8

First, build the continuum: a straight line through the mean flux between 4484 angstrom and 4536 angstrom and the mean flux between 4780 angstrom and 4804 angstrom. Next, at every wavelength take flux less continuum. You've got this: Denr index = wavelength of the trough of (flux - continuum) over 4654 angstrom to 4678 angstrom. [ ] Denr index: 4655.16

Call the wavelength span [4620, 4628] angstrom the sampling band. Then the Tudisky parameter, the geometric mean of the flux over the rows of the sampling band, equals 31.7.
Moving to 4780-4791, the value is 31.3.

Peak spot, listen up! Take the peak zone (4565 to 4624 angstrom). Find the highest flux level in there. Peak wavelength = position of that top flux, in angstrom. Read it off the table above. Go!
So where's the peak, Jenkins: 4614.61 angstrom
